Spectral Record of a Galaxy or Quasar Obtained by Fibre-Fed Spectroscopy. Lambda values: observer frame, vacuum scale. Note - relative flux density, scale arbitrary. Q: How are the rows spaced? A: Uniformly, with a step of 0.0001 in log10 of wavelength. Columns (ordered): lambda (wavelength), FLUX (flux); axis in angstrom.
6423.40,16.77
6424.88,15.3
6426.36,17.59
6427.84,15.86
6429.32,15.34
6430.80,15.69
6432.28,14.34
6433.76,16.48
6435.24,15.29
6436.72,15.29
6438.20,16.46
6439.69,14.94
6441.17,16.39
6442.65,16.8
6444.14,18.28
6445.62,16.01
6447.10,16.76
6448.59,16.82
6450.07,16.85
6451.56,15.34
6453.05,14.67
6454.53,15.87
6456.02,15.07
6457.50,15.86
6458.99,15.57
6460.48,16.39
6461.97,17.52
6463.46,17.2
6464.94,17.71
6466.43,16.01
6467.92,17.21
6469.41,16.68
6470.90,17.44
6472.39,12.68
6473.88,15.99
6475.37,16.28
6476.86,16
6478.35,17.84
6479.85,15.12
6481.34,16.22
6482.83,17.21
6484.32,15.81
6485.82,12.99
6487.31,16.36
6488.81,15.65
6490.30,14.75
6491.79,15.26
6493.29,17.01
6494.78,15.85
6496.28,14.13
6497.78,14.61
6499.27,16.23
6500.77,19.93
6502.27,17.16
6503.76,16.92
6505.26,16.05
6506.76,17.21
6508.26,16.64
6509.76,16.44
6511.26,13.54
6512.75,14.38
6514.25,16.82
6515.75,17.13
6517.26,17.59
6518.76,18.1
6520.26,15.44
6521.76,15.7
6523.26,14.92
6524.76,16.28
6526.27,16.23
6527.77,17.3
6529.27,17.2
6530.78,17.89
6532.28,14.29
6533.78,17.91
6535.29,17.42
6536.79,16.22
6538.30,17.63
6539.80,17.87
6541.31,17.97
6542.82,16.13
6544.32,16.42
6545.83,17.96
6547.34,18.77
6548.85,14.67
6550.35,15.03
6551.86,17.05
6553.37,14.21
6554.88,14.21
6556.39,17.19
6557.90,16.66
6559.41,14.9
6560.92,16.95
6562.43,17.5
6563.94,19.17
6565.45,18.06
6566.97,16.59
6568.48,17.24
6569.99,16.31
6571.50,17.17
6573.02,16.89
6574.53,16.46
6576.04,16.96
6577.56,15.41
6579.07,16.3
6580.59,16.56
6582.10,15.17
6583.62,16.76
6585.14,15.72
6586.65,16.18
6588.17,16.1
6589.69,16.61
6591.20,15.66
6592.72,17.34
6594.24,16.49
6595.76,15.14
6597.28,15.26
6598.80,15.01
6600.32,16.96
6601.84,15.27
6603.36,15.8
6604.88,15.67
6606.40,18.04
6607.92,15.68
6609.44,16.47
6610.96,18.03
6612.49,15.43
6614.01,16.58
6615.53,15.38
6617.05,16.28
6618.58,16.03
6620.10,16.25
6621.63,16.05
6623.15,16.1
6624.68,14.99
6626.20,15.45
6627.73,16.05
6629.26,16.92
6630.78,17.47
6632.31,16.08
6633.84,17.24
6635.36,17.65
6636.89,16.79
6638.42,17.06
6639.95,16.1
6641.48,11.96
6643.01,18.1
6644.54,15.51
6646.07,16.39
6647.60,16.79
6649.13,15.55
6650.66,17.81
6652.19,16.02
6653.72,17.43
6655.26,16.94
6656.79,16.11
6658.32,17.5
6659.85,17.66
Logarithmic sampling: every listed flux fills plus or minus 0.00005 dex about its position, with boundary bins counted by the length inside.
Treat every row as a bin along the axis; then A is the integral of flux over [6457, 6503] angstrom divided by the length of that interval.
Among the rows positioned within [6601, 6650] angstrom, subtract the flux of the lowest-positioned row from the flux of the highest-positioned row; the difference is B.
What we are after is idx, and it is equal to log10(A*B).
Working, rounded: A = 16.1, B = 0.28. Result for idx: 0.7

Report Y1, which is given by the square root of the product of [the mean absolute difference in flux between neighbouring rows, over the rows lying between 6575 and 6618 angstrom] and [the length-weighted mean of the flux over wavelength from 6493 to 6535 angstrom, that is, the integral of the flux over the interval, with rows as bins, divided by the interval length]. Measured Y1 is 4.28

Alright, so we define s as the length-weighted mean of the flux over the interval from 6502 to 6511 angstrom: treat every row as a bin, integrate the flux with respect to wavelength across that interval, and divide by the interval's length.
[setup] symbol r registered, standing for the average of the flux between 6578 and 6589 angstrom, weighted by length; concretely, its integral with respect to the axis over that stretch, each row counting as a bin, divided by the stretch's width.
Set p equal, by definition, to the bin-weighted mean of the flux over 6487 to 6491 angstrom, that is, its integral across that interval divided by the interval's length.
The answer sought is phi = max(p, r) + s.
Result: 32.6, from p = 15.5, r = 16.1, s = 16.5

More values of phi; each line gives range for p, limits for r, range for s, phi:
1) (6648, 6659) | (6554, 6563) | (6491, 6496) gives 32.6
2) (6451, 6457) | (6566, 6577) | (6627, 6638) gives 33.7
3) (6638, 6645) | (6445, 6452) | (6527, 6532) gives 33.6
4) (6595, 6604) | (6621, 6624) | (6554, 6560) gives 31.8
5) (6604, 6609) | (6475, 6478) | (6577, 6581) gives 32.5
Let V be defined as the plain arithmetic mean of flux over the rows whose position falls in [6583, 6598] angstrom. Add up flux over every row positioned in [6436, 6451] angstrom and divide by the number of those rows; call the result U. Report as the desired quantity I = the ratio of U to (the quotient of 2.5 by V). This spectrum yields 106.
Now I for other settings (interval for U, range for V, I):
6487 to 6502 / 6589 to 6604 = 102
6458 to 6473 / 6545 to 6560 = 106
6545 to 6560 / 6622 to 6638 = 106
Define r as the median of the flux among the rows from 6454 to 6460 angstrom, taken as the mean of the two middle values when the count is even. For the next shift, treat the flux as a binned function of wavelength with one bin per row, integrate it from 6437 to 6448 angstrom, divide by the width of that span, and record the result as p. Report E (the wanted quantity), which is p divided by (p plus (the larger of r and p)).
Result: 0.500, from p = 16.5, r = 15.7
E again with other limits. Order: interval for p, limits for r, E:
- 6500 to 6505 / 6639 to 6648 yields 0.500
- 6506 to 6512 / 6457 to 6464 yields 0.493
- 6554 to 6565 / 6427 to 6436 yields 0.500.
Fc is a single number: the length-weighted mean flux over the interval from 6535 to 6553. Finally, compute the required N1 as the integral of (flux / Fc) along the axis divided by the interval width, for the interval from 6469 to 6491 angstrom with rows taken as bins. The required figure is 0.936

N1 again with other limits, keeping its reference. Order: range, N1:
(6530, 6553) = 0.999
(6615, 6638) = 0.969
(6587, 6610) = 0.955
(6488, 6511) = 0.961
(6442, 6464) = 0.968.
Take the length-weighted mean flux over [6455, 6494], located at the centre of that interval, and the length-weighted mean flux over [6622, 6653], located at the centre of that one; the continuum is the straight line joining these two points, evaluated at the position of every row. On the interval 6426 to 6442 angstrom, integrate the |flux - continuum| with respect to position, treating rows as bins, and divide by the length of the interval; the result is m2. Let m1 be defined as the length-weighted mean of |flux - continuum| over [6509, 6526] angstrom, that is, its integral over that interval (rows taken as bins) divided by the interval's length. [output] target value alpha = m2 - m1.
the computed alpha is -0.4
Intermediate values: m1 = 1.1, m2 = 0.7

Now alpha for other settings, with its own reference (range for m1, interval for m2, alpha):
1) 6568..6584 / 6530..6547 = 0.7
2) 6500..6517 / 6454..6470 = -0.5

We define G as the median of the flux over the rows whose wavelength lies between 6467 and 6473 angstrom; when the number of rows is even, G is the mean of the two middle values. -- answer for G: 16.9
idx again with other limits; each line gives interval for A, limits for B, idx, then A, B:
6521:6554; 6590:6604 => 0.4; 16.6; 0.14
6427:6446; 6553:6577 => 1.6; 15.9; 2.75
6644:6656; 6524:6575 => 0.5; 16.6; 0.18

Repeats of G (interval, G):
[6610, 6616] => 16.0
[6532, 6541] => 17.5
